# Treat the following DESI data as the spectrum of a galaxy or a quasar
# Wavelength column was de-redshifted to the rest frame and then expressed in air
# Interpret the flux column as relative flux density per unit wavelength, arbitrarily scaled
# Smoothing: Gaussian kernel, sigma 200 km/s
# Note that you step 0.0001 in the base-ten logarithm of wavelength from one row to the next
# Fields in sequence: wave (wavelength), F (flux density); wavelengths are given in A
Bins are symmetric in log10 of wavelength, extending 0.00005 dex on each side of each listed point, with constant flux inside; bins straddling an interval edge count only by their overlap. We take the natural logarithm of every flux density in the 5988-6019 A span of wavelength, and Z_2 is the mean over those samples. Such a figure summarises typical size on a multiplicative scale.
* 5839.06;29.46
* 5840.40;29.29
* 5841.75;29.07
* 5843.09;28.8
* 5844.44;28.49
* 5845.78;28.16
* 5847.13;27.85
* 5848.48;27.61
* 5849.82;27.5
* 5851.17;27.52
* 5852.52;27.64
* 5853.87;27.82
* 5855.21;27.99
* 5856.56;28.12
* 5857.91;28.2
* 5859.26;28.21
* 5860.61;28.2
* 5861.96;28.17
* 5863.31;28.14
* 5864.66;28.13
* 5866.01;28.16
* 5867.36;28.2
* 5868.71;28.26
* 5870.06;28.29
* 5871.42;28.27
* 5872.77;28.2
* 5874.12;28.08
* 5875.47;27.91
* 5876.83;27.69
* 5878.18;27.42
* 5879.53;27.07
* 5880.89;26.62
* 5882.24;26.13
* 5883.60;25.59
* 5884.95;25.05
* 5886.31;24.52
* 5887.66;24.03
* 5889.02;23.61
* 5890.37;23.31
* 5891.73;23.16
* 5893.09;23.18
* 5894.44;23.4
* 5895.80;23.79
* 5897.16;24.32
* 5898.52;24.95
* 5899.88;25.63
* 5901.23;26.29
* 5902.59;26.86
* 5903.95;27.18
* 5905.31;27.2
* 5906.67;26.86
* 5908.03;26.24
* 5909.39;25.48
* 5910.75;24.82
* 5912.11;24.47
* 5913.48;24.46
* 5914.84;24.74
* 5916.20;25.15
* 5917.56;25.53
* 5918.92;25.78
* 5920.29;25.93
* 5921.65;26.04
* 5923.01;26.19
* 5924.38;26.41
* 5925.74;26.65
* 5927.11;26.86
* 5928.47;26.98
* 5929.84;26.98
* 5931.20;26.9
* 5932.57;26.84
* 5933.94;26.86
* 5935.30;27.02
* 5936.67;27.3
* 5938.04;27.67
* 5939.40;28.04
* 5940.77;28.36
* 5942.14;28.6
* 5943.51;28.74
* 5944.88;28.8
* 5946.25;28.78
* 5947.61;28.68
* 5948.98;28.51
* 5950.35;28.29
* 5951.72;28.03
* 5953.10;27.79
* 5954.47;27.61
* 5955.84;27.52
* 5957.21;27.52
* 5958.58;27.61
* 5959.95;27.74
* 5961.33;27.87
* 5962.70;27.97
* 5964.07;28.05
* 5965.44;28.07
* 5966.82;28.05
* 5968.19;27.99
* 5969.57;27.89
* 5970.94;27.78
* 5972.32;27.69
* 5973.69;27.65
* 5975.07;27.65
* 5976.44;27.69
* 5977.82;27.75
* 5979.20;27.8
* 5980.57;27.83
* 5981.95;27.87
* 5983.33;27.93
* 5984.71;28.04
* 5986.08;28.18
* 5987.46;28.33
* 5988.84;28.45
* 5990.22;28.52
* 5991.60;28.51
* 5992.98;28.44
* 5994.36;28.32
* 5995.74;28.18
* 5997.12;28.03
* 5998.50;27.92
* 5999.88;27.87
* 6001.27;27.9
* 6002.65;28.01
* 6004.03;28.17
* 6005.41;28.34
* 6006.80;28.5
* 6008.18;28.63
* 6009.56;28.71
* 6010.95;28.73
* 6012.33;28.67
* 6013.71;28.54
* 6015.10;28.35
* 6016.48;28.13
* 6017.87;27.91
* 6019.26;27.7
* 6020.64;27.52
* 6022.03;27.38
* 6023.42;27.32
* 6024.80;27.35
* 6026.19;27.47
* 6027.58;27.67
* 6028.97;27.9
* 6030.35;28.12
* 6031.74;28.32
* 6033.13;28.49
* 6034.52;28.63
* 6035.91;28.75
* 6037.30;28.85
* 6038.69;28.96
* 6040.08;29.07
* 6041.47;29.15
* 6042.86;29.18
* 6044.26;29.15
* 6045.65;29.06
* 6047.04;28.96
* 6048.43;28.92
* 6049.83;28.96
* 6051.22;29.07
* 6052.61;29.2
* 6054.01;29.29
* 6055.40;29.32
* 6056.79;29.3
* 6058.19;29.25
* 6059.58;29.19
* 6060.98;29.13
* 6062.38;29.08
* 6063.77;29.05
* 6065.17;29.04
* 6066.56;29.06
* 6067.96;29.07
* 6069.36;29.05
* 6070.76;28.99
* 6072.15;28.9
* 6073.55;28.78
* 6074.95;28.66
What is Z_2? 3.34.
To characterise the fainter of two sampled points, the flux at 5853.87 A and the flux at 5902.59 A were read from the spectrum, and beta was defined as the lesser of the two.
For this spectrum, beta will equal 26.9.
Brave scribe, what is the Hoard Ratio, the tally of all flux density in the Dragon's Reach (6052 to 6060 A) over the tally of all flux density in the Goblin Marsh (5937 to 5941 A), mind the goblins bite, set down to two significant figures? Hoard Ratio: 2.1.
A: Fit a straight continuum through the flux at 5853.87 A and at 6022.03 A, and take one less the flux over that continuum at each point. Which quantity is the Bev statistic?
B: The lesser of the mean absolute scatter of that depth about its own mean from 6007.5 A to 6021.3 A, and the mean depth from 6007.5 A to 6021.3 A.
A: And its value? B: -0.03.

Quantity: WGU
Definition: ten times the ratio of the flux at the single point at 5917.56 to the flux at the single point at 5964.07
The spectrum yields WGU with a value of 9.1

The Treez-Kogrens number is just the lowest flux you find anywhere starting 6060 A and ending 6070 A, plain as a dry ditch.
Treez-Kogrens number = 29.04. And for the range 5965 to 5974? 27.65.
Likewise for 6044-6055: 28.92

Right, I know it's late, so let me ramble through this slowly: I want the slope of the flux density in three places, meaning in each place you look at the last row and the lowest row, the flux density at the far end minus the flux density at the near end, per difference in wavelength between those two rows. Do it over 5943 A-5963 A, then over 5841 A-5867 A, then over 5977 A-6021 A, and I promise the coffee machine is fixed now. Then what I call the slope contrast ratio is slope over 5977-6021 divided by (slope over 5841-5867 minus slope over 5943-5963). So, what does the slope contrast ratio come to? -2.1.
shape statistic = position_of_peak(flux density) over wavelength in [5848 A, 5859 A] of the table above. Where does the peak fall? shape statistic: 5857.91 A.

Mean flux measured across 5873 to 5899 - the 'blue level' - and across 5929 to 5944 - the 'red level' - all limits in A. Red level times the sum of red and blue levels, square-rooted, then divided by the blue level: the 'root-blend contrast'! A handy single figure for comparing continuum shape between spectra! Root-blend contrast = 1.51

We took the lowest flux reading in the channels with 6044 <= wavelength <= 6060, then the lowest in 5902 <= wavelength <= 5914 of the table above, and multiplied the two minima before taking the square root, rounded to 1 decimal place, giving 26.6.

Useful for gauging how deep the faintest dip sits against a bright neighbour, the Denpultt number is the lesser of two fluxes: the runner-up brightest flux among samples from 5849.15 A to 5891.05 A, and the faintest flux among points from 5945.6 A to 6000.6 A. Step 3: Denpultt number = 27.5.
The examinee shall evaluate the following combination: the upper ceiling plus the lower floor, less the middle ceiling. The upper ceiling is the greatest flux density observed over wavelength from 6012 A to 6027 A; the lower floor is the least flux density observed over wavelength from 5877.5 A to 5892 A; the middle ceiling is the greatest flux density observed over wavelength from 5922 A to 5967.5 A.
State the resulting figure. 23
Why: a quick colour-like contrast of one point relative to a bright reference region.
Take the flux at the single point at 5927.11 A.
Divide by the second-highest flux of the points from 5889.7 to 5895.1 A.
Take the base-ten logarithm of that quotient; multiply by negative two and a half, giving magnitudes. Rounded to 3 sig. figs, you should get -0.154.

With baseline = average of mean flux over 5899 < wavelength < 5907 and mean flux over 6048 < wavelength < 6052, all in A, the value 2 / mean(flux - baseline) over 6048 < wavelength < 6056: 2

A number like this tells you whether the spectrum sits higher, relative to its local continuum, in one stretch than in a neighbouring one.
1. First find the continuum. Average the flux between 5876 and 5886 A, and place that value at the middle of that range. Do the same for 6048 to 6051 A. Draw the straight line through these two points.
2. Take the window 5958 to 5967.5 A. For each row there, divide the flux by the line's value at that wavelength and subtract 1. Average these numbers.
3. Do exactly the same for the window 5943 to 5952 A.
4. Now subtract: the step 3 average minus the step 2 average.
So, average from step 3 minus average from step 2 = 0.03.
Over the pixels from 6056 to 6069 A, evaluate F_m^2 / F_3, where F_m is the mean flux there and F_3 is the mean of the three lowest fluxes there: 29.2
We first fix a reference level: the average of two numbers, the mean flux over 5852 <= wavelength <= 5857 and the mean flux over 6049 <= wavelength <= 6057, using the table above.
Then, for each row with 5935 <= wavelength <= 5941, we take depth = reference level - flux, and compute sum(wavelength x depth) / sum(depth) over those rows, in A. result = 5937.0 A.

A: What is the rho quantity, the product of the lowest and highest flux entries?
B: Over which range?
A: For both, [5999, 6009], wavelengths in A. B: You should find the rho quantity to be 798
